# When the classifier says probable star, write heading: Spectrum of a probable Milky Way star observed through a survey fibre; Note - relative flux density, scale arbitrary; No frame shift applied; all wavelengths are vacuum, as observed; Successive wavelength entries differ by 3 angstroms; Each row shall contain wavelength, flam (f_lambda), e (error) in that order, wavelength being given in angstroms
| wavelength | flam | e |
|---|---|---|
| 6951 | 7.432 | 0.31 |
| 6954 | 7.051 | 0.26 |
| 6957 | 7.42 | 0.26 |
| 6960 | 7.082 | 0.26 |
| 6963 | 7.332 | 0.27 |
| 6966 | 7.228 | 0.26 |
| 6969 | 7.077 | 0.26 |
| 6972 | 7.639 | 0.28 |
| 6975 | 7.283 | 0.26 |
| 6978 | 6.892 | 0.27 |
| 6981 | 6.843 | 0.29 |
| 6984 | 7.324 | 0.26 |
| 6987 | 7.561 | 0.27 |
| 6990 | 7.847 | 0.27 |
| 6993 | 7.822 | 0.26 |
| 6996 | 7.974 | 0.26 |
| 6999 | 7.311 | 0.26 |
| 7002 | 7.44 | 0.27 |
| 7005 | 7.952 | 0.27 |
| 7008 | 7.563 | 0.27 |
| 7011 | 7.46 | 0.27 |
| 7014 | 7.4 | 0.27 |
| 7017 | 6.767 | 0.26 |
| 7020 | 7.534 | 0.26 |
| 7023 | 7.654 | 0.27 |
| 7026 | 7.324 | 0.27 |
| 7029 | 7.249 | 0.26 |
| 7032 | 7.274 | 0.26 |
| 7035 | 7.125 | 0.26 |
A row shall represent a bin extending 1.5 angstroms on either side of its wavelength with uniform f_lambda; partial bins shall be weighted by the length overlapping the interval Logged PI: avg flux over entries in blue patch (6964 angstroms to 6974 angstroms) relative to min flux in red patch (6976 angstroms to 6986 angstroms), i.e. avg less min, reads 0.47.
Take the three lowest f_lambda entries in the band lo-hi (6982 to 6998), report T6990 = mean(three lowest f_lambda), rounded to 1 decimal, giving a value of 7.6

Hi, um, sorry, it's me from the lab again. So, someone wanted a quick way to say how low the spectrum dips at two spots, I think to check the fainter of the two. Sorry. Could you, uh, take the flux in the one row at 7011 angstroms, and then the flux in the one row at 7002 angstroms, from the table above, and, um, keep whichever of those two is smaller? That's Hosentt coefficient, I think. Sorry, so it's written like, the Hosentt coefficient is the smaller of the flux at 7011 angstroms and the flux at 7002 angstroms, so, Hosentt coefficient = 7.44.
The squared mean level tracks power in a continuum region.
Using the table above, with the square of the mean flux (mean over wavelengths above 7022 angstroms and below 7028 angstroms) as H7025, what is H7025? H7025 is 56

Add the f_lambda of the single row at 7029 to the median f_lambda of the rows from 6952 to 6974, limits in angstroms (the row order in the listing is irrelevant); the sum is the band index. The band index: 14.5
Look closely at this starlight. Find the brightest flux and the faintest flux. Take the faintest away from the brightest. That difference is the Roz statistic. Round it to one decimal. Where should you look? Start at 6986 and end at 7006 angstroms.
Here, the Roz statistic 0.7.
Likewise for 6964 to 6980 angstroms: 0.7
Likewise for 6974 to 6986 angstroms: 0.5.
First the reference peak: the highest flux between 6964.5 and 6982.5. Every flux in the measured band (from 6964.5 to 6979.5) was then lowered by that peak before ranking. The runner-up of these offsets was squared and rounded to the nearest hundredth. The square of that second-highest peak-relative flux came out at 0.13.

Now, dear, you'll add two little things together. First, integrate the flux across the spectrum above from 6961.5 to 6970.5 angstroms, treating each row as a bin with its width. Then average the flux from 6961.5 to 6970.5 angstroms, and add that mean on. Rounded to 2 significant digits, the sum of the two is 72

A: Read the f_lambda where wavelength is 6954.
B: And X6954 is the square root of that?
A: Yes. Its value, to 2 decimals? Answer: 2.66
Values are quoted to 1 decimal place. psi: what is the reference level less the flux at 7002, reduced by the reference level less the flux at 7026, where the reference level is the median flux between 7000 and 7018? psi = -0.1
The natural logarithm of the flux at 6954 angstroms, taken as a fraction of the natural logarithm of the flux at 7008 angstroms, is 0.97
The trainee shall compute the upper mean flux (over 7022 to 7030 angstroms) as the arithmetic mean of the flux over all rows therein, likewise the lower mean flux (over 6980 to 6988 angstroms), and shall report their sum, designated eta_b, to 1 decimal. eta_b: 14.7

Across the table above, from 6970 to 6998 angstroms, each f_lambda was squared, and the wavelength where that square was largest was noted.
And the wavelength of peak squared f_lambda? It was 6996 angstroms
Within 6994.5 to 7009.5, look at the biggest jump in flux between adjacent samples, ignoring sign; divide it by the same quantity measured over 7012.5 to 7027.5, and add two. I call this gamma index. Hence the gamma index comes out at 2.86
